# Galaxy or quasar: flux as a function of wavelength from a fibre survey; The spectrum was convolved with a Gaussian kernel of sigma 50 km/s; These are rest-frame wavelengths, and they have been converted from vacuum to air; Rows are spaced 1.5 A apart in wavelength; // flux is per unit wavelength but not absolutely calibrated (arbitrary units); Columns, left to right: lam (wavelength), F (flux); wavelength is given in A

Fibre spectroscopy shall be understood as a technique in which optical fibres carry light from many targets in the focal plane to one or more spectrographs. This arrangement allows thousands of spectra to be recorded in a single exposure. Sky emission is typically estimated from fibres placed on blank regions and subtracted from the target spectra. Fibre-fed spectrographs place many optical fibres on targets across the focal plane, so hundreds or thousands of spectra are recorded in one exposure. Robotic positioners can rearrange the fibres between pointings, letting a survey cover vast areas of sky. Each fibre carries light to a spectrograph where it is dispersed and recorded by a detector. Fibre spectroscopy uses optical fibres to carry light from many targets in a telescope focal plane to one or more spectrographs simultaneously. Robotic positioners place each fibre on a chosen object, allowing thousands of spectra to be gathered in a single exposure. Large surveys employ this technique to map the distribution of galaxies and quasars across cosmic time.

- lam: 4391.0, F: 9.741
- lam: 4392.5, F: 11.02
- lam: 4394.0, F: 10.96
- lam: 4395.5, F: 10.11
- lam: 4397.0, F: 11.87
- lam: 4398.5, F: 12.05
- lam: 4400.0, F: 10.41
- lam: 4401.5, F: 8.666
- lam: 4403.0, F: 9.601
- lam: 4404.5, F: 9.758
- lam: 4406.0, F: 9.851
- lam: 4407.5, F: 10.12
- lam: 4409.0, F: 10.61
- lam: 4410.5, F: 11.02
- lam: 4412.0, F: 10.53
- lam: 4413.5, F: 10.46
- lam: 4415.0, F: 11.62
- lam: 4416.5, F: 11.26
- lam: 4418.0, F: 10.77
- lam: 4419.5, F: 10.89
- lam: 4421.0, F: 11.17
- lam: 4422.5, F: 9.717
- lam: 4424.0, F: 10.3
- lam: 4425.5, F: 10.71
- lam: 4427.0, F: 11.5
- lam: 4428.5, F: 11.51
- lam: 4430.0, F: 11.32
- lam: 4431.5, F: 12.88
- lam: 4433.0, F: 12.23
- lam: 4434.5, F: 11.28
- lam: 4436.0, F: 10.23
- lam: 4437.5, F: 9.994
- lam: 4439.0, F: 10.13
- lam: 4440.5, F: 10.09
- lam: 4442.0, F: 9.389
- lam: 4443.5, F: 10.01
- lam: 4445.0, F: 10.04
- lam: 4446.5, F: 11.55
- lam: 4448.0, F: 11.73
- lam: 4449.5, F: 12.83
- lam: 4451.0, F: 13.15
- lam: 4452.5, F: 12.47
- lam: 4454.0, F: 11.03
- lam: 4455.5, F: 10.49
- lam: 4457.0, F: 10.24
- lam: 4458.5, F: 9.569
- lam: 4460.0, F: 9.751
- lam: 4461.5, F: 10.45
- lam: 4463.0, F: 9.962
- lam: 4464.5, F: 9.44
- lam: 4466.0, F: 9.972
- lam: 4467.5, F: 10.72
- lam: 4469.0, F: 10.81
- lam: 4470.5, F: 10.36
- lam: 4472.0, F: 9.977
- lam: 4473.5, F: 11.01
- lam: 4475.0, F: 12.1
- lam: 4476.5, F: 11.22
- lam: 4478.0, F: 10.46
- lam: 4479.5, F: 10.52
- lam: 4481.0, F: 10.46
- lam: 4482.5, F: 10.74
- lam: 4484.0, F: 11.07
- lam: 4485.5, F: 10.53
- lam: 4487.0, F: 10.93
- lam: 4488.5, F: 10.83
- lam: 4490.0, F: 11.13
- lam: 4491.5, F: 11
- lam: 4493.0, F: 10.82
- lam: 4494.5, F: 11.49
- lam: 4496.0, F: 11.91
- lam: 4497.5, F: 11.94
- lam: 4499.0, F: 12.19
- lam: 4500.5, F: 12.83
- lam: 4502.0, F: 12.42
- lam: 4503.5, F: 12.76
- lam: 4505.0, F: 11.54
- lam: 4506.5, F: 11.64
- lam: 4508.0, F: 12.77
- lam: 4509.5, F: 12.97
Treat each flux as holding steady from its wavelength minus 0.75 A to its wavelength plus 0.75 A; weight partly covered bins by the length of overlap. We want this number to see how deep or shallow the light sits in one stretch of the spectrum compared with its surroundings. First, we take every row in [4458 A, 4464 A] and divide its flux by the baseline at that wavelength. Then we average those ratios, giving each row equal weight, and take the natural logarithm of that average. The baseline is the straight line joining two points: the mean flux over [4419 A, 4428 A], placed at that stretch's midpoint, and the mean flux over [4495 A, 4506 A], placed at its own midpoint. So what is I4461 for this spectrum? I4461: -0.14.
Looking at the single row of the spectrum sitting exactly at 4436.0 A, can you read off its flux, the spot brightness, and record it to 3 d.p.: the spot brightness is 10.230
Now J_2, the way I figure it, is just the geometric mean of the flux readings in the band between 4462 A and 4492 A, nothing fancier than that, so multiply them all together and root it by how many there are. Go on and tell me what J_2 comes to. 10.6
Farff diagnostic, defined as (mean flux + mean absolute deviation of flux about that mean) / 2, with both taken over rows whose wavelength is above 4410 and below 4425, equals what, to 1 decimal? 5.6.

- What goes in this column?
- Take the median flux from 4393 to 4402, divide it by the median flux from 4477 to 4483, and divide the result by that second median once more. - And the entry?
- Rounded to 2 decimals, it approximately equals 0.10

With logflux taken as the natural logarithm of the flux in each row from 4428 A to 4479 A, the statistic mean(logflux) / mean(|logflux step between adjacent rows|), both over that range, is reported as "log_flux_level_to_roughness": 41.6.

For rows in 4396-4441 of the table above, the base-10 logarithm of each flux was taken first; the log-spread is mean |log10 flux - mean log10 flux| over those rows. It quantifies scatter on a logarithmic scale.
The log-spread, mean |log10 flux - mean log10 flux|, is 0.029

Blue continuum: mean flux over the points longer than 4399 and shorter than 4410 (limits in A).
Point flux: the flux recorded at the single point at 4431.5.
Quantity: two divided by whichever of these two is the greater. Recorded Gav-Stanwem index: 0.155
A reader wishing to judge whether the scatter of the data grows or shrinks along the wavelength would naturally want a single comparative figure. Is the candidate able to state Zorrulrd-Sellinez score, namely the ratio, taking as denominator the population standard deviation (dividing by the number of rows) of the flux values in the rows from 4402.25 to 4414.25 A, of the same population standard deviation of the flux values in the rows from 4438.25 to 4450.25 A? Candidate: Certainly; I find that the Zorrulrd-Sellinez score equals 2.4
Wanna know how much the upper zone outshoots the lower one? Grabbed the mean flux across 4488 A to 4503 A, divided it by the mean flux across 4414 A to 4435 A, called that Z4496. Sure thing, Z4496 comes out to 1.04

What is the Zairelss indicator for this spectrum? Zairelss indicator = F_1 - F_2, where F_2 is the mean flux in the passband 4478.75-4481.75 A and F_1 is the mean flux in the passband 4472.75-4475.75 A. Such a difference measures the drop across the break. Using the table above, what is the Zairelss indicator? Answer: 1.1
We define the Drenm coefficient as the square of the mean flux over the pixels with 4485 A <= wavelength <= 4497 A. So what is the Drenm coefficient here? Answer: 123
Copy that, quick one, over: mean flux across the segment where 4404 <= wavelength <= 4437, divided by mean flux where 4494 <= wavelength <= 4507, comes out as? 0.90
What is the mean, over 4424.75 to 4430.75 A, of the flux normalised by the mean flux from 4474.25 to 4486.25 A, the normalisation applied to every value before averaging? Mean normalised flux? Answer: 1.03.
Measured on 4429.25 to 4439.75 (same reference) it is 1.02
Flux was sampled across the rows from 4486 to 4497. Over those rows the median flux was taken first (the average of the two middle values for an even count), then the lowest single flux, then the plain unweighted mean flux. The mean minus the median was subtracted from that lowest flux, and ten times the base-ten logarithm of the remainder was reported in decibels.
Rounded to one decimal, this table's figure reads 10.3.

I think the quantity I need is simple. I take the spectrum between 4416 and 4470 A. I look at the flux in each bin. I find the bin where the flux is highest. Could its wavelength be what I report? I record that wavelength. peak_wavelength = 4451.0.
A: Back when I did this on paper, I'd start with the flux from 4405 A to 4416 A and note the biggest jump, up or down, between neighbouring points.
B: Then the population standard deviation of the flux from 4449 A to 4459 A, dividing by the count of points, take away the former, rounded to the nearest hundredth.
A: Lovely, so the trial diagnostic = 0.14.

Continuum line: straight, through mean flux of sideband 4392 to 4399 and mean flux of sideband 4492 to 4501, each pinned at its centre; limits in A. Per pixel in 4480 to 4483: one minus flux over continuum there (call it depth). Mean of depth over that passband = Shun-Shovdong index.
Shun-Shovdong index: 0.10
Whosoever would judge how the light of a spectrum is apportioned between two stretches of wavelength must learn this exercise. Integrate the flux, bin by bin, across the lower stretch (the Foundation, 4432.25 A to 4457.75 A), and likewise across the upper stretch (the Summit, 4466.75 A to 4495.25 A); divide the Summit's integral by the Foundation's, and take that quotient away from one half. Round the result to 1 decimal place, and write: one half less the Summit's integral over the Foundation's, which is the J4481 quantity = -0.6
